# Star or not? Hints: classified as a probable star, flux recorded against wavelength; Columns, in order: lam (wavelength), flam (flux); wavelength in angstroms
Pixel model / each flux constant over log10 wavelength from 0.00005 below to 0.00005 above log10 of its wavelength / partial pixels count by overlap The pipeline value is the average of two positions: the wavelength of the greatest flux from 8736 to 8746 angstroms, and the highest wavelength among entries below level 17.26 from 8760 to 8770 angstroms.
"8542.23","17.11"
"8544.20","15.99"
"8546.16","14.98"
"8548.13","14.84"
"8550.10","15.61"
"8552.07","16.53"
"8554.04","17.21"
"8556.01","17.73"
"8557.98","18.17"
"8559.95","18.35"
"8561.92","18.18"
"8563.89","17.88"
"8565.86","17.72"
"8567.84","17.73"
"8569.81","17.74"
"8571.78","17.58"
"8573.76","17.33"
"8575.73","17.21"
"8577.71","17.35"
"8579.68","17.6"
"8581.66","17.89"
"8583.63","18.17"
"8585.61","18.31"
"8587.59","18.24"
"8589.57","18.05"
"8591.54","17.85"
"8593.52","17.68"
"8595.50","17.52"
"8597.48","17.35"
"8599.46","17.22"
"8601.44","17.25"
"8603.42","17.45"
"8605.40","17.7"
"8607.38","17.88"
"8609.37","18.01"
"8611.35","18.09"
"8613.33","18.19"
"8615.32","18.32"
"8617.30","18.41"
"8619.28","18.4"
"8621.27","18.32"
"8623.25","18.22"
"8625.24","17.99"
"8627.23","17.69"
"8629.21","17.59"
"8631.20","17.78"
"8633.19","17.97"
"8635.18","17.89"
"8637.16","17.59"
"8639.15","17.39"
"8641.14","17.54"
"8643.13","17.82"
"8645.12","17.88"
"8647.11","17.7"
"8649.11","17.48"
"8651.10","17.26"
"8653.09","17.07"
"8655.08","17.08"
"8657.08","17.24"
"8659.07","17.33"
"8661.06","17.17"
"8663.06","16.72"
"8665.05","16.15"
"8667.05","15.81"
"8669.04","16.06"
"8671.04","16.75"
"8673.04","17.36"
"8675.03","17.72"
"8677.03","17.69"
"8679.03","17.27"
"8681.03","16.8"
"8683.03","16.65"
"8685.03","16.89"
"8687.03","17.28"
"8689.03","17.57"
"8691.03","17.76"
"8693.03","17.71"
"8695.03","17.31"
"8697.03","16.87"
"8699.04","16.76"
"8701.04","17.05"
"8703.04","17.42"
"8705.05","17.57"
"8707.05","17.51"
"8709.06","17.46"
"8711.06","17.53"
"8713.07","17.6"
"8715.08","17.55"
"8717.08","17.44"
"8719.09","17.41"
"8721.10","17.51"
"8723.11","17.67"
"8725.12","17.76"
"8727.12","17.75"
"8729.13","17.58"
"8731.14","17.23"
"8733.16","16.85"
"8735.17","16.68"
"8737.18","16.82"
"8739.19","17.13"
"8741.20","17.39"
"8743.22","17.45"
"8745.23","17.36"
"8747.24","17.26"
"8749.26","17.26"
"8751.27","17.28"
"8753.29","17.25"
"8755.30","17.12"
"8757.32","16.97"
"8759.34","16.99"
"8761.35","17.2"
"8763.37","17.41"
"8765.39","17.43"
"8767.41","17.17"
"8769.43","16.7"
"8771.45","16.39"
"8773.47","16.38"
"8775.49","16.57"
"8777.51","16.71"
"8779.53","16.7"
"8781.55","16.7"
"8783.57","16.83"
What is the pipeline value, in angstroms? 8756.3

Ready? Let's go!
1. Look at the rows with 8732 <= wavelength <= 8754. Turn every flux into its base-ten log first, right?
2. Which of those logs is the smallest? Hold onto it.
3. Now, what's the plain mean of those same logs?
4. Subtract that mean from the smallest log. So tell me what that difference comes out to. -0.012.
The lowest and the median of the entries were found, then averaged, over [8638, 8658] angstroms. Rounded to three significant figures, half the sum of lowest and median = 17.3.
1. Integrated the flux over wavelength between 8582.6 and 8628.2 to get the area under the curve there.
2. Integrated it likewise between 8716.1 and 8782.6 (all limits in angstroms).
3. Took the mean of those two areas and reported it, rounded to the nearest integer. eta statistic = 978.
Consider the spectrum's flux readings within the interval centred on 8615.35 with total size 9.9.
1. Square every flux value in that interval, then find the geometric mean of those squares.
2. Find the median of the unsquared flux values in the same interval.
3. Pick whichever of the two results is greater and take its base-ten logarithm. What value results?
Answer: 2.52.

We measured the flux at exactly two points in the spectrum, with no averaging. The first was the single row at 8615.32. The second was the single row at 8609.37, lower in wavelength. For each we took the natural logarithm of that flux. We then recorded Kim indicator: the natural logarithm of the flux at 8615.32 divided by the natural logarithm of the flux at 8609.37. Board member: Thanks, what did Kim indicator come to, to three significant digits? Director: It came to 1.01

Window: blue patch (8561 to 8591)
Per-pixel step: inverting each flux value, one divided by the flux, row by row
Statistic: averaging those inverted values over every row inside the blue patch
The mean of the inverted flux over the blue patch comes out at 0.0562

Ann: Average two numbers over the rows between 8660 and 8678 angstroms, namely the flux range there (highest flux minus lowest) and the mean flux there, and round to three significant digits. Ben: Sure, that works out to 9.37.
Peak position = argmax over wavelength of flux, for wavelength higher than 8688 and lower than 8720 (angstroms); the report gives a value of 8691.03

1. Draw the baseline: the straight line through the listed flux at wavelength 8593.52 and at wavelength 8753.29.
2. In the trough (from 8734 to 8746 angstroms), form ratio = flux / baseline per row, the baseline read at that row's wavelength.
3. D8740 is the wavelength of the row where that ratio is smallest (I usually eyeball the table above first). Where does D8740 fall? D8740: 8735.17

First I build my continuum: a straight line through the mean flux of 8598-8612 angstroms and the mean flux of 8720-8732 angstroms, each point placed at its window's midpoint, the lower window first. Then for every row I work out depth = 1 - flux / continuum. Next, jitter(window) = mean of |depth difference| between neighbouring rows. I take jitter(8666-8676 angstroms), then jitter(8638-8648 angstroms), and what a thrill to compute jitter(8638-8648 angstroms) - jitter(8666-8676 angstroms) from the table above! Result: -0.018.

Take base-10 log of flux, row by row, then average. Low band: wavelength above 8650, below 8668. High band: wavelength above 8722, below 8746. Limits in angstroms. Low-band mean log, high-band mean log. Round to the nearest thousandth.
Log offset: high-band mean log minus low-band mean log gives 0.011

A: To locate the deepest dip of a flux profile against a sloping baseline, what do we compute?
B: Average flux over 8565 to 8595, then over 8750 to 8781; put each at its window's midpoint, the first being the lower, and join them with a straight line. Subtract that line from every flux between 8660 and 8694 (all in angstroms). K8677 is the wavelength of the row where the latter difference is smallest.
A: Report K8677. 8667.05 angstroms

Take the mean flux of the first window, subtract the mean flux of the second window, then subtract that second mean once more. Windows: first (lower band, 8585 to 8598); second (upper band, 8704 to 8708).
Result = -17.2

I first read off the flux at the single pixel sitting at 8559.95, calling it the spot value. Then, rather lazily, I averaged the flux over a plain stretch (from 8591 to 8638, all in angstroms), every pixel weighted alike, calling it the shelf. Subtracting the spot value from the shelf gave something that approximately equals -0.50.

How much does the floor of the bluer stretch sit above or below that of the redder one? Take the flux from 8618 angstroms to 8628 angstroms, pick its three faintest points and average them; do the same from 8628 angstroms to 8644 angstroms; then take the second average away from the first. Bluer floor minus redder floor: 0.5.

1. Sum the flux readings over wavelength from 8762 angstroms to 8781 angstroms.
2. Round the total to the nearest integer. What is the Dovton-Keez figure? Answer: 151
